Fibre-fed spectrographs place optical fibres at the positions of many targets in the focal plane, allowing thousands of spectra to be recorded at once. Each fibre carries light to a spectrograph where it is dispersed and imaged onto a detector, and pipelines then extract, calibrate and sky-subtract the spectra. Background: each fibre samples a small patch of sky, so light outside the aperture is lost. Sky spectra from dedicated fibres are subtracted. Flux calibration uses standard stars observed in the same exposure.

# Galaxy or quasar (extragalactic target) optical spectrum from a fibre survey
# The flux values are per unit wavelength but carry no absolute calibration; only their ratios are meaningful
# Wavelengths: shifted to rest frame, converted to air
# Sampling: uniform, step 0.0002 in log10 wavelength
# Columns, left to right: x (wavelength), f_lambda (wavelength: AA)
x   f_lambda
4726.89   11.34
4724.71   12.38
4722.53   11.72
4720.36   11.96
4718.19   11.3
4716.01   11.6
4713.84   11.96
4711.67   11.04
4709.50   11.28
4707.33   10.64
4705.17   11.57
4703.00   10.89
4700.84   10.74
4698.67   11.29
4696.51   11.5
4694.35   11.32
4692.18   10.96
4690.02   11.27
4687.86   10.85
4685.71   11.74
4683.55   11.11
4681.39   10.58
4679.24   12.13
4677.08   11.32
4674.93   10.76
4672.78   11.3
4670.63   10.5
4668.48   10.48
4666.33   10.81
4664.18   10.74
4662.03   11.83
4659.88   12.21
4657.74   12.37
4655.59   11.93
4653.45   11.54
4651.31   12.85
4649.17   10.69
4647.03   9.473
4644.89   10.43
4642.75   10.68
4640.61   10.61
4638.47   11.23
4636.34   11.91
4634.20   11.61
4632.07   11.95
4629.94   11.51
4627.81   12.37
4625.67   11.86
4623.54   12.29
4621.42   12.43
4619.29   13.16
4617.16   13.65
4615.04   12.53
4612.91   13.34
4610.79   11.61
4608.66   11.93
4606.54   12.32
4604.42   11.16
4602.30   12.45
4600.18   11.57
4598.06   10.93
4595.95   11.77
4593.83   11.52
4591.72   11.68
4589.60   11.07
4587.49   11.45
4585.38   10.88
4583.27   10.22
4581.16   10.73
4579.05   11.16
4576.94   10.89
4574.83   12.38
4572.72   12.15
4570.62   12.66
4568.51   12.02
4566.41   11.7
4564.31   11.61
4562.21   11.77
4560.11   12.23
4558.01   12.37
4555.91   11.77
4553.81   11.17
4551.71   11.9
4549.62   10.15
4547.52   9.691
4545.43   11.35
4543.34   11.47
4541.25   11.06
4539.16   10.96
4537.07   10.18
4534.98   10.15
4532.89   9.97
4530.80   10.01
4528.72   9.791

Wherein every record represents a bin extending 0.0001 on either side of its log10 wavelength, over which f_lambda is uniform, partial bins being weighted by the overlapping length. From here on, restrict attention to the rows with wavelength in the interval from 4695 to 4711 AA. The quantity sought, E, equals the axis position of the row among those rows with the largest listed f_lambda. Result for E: 4705.17 AA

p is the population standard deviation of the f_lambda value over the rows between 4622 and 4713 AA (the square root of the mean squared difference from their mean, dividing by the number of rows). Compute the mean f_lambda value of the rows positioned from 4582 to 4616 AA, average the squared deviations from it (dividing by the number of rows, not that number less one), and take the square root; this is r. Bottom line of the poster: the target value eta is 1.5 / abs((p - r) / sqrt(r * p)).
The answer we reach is 16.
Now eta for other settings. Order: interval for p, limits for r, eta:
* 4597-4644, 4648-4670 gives 156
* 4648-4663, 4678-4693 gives 6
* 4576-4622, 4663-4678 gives 1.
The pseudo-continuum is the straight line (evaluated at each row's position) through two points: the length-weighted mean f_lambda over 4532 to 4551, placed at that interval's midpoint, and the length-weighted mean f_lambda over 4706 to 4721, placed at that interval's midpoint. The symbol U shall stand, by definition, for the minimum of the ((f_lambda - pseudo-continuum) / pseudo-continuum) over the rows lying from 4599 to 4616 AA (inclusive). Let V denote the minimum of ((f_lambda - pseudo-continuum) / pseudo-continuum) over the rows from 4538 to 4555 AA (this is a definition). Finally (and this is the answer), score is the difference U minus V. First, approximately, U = 0.026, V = -0.087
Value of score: 0.11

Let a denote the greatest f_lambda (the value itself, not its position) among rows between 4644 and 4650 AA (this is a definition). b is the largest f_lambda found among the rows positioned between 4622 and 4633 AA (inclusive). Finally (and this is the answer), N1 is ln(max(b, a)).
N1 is 2.52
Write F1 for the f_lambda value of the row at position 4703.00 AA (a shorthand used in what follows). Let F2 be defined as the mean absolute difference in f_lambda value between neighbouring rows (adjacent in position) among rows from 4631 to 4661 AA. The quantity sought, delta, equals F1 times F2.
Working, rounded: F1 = 10.89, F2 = 0.68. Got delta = 7.45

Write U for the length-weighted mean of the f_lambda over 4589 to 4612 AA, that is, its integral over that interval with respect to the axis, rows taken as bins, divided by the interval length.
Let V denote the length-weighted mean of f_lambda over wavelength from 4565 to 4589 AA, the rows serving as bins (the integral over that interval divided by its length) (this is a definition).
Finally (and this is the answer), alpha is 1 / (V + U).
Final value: 0.0432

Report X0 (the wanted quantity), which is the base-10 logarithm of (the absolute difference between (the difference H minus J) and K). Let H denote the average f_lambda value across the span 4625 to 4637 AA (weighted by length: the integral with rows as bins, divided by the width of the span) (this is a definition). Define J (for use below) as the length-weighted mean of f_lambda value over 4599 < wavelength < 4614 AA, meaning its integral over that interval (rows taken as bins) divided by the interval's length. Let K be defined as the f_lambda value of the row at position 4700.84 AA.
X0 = 1.04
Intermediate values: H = 11.9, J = 12.04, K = 10.74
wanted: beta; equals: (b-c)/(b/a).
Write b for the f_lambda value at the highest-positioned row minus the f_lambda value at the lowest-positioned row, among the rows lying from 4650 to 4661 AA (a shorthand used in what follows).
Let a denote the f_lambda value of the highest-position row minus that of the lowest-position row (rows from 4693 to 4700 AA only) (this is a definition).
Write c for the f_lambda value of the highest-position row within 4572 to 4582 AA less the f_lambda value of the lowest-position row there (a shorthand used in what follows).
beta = 0.0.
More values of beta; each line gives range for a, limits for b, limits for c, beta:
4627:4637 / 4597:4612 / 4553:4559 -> 0.4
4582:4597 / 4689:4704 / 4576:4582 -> 0.9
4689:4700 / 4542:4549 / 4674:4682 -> 0.0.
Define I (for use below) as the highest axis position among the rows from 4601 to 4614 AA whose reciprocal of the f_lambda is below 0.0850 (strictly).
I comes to 4612.91 AA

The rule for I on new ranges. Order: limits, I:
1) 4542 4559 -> 4558.01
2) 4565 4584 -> 4574.83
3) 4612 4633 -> 4632.07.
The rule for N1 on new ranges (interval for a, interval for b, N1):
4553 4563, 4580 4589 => 2.52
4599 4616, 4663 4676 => 2.59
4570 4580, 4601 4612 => 2.54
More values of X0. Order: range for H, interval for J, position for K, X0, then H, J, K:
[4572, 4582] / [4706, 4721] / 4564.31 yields 1.06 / 11.4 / 11.39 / 11.61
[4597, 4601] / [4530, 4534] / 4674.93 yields 0.98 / 11.2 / 9.98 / 10.76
